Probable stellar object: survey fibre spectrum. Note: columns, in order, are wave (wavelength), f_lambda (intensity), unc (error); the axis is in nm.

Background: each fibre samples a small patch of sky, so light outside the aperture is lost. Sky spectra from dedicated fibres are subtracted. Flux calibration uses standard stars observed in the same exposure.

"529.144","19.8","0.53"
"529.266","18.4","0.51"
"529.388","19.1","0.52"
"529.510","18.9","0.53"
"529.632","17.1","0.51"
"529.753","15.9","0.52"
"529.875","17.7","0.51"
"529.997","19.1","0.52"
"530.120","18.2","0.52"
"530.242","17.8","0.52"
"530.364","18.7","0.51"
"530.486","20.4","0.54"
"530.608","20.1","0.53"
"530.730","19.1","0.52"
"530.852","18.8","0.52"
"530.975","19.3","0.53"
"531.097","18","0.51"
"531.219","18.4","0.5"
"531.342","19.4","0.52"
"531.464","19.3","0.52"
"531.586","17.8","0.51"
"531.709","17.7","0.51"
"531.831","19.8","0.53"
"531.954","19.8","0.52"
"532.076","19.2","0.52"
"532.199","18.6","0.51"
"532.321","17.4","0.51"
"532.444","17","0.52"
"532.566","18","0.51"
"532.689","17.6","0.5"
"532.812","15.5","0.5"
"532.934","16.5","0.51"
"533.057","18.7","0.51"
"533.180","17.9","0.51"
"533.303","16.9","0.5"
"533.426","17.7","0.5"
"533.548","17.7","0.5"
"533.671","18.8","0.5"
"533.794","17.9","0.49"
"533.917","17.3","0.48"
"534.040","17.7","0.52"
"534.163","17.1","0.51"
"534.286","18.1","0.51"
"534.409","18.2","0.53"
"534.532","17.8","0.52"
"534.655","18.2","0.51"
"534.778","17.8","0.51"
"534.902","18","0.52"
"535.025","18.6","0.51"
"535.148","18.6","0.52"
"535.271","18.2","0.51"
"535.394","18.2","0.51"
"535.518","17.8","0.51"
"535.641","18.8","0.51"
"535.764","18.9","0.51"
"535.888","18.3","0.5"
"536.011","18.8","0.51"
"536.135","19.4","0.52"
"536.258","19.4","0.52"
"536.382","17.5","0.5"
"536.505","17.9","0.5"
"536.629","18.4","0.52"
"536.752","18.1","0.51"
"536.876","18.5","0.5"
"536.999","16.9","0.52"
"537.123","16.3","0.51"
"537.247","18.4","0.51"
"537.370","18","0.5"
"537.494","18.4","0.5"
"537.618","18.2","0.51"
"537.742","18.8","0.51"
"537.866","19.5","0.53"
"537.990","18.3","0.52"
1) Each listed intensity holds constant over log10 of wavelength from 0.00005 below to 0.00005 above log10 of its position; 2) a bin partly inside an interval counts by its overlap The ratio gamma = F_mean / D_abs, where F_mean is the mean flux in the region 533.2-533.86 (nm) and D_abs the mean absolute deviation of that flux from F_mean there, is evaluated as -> 40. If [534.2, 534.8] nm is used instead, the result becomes 102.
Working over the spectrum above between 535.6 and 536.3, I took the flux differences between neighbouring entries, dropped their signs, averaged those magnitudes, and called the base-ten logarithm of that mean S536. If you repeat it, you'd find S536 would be -0.44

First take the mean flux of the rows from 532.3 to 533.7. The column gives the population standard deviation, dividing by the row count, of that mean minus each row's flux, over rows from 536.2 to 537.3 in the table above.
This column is 0.87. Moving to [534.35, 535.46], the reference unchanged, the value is 0.27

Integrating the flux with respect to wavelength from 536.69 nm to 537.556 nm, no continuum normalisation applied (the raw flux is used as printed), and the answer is 15.4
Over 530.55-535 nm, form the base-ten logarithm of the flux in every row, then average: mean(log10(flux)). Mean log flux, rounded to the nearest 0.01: 1.26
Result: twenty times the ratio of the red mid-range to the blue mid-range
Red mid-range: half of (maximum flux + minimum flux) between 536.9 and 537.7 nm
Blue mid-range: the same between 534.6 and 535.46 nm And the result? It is 19.1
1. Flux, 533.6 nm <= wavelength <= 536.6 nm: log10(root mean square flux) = 1.261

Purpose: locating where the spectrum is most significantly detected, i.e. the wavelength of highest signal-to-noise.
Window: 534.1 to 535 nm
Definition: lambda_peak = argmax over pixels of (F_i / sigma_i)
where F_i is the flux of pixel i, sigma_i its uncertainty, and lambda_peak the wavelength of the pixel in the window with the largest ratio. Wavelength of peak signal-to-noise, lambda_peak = 534.655 nm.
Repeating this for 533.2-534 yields 533.671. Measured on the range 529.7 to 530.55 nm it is 530.486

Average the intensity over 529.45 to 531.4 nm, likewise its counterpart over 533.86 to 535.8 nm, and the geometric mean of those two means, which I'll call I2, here 18.3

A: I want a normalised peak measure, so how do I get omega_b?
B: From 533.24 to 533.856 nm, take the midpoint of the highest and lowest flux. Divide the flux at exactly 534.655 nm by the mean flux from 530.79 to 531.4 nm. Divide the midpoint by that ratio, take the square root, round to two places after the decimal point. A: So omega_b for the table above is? 4.29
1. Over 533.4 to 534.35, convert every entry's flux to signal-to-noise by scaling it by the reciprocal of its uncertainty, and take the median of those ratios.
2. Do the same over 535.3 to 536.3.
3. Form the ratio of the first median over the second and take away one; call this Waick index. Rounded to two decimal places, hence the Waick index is -0.04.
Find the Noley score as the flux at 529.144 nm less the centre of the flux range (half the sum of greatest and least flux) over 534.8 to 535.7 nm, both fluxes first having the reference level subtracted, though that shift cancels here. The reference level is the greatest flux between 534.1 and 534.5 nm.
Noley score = 1.5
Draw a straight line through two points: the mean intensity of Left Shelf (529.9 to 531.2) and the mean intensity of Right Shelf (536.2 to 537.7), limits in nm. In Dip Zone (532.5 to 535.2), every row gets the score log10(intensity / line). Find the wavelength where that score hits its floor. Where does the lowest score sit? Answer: 532.812 nm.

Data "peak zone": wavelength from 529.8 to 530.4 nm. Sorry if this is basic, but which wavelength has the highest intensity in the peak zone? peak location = 529.997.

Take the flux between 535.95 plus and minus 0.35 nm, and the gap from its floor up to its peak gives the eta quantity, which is 1.1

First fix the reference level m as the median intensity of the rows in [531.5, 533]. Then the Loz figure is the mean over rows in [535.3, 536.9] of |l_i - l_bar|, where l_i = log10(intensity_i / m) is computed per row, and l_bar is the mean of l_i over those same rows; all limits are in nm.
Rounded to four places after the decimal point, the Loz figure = 0.0109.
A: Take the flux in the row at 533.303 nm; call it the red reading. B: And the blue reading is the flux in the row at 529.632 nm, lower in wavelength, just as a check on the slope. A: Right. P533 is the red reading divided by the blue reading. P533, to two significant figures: 0.99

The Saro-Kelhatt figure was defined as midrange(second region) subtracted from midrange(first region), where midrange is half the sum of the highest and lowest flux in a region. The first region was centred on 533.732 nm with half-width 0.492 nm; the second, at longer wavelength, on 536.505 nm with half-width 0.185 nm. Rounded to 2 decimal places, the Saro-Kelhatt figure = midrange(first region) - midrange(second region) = -0.10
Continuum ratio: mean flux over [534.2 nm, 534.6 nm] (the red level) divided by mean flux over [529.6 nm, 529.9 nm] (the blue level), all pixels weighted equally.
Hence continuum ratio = 1.07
